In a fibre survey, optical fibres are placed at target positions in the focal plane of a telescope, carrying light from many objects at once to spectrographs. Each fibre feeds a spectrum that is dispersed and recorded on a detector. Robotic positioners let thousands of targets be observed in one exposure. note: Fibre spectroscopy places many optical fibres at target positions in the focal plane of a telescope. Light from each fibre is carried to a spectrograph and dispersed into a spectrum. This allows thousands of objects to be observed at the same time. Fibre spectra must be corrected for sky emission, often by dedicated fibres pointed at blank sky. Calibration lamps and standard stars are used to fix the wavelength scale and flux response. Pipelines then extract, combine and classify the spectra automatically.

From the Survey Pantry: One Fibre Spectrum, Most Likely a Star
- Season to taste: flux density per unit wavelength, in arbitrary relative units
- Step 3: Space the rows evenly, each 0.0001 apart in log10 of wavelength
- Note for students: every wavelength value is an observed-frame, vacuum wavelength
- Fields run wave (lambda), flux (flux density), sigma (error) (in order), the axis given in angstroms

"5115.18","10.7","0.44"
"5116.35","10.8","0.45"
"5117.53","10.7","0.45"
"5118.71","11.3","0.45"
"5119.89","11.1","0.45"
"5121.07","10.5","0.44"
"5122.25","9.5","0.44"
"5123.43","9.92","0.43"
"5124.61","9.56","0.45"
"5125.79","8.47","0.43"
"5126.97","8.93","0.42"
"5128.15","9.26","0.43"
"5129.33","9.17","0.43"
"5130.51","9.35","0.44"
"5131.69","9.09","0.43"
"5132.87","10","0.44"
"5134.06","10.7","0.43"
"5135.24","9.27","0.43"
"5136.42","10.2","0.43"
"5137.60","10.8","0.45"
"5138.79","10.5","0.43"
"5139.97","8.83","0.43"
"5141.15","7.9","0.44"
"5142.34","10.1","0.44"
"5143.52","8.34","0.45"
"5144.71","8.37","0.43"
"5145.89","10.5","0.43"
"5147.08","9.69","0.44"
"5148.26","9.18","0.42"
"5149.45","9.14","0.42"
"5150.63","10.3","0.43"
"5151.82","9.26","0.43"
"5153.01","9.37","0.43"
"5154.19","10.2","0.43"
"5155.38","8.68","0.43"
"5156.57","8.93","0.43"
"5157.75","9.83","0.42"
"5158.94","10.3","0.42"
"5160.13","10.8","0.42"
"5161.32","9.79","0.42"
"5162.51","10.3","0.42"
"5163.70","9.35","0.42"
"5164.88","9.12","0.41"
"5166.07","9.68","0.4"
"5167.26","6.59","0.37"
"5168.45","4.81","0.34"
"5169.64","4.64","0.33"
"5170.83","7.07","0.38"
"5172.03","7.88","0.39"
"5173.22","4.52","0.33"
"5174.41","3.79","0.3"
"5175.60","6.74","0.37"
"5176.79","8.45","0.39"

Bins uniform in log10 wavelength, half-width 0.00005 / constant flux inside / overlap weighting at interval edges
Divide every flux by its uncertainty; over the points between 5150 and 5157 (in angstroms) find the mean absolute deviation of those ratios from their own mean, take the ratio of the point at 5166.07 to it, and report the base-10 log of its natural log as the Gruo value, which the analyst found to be 0.47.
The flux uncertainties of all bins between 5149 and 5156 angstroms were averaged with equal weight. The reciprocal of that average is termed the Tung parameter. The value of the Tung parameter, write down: 2.33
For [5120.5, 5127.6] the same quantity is 2.30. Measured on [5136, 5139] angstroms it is 2.29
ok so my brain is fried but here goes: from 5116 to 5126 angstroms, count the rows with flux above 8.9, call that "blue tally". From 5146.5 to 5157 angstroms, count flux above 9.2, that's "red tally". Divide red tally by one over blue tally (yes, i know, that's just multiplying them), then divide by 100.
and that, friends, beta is 0.40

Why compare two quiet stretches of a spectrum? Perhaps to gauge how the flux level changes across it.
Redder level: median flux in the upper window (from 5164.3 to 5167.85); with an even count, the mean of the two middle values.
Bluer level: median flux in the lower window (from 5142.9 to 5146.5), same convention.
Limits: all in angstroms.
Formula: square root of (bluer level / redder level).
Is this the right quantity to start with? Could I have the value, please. 0.96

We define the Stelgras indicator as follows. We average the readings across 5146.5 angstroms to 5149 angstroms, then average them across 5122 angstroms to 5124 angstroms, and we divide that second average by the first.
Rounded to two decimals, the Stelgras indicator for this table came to 1.03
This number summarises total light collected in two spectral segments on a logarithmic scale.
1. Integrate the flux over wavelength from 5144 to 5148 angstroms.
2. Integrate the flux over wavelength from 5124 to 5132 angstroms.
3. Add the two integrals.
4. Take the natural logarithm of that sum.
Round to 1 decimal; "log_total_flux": 4.7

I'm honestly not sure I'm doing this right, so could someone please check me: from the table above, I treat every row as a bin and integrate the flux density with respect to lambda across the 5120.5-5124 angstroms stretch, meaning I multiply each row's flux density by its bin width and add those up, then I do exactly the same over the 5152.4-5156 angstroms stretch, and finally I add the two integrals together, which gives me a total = 69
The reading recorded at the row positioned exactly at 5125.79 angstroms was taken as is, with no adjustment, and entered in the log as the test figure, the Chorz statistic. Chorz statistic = 8.47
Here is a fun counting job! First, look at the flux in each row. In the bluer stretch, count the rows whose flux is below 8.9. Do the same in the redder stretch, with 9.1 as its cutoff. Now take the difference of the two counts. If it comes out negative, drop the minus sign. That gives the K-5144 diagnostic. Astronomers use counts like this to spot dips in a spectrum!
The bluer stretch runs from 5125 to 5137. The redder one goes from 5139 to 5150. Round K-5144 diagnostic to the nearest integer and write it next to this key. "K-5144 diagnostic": 3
